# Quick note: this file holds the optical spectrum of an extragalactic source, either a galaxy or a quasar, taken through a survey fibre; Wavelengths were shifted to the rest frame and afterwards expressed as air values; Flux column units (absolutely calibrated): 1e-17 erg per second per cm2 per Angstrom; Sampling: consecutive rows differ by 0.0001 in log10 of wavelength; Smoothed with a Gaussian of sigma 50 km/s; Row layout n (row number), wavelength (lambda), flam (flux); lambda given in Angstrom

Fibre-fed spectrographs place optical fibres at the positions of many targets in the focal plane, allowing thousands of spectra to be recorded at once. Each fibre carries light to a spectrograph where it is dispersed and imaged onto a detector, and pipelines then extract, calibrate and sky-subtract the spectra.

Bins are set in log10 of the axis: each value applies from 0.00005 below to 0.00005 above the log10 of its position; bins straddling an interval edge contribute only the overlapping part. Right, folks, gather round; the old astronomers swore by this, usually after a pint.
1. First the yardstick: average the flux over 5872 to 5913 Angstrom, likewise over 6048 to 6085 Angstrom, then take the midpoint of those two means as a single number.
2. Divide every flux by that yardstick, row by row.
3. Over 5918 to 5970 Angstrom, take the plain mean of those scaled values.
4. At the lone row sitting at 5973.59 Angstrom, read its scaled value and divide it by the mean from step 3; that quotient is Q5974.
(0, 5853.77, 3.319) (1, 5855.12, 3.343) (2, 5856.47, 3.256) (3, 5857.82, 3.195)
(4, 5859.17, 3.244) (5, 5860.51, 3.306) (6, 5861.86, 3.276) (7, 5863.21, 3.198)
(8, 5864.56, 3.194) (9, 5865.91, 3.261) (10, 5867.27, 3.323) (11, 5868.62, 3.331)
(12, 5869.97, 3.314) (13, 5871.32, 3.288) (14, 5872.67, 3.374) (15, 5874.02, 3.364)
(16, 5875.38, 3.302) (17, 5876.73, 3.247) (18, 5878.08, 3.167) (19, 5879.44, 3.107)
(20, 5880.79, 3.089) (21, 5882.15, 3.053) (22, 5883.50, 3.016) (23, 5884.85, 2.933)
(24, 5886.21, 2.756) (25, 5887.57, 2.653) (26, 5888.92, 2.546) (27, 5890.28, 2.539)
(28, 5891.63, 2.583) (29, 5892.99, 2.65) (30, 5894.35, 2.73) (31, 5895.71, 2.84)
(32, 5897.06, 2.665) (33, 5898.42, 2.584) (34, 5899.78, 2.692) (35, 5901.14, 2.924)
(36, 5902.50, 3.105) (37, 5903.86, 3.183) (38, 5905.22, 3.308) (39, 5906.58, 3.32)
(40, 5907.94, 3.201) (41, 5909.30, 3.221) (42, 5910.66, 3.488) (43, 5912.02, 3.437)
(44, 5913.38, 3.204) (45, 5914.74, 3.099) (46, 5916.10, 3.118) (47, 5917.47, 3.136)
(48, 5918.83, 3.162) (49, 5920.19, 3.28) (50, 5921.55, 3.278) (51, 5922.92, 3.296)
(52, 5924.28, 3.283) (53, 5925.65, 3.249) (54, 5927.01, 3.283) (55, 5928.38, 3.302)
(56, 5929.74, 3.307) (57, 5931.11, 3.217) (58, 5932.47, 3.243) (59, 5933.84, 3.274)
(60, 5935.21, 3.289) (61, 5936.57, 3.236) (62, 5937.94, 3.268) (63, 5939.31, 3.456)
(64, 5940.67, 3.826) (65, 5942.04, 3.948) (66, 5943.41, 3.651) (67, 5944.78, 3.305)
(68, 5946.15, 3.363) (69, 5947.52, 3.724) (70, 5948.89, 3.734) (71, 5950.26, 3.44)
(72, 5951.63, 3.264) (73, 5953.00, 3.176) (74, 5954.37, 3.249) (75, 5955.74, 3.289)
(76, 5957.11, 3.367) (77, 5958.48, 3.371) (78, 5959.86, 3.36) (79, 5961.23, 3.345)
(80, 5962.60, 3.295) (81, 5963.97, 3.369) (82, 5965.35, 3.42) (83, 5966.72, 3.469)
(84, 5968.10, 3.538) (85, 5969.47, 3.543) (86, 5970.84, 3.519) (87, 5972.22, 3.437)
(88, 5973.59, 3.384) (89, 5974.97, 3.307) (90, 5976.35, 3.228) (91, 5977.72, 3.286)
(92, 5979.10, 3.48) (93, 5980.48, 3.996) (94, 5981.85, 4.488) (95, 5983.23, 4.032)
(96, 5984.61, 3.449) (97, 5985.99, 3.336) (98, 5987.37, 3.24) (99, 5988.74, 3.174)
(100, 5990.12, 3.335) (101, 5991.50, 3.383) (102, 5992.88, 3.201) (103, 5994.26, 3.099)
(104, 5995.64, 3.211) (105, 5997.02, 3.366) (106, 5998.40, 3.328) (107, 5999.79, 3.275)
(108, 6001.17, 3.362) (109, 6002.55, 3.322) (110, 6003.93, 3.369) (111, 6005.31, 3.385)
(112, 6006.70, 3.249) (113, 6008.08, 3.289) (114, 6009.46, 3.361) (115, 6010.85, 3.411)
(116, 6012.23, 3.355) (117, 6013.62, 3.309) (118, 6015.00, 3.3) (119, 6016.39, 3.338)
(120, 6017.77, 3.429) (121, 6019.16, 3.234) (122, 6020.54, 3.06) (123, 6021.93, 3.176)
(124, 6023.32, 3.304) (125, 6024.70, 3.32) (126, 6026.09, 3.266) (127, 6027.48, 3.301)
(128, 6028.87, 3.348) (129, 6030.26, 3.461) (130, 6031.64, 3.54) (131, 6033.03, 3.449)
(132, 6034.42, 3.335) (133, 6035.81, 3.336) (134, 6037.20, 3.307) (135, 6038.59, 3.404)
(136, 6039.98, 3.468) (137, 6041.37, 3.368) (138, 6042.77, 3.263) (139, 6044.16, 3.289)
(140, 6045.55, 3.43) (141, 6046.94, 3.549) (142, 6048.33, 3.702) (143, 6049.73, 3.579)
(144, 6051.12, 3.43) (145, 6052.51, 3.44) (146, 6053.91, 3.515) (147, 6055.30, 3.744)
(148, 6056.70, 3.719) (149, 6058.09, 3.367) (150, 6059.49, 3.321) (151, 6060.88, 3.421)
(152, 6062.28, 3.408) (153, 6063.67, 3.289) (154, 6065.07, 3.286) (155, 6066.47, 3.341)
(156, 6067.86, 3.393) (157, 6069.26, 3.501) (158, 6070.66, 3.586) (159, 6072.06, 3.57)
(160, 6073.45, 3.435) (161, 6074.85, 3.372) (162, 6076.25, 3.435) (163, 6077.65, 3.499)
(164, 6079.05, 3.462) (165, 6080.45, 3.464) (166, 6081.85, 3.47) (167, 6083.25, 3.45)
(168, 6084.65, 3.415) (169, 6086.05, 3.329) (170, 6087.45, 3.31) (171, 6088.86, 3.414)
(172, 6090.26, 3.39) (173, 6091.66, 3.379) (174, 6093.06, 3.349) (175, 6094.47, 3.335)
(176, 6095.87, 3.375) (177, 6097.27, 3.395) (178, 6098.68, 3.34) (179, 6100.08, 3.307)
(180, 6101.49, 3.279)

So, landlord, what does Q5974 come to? 1.00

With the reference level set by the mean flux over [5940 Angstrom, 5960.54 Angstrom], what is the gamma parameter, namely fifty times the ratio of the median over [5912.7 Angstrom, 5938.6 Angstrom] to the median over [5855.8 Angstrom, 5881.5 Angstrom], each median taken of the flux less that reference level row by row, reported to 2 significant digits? 48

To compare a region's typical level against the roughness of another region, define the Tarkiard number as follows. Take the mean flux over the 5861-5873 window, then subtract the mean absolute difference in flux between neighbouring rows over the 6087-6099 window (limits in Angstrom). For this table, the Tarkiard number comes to 3.2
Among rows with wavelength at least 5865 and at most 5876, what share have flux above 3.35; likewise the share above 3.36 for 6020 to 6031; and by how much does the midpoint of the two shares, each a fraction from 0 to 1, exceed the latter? 0.1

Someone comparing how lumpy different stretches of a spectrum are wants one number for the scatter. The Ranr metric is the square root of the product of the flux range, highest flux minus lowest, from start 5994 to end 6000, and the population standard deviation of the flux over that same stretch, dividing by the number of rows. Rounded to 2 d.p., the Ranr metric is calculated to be 0.16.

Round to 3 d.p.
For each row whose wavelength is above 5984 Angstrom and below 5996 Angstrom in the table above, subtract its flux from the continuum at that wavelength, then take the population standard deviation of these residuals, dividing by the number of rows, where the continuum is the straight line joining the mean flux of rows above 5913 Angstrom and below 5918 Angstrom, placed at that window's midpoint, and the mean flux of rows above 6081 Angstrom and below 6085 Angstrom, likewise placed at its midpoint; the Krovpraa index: 0.110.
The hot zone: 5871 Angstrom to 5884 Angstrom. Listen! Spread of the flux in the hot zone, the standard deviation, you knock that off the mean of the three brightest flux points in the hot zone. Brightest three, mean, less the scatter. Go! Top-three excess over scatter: 3.22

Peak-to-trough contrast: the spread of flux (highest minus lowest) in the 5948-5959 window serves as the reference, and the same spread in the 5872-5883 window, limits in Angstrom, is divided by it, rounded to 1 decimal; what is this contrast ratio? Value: 0.6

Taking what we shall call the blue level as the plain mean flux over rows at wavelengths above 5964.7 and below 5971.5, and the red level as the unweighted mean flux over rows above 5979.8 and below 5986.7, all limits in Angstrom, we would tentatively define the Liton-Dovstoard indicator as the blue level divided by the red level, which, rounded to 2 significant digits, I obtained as 0.91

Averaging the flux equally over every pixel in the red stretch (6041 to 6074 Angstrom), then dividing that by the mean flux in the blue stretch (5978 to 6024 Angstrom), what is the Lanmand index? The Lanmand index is 1.02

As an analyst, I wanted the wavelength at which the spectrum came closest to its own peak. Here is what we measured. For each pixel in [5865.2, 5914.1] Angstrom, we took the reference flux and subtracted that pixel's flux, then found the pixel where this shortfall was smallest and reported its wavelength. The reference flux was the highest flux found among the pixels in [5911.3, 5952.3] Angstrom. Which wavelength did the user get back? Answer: 5910.66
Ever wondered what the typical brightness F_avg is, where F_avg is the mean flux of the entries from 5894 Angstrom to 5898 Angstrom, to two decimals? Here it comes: 2.74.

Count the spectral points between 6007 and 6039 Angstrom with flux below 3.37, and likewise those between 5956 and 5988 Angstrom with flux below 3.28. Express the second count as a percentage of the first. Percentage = 12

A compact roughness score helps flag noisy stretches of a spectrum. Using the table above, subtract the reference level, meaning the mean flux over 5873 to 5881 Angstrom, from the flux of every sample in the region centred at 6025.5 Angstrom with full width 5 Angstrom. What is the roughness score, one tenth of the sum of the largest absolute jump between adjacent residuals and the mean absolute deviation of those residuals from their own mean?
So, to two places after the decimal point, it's 0.01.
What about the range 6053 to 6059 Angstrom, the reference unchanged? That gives 0.05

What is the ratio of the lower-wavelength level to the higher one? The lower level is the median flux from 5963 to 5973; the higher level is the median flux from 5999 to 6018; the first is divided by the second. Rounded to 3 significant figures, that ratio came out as 1.04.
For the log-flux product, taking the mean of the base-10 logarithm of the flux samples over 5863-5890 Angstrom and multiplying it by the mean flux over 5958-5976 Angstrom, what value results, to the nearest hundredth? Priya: 1.68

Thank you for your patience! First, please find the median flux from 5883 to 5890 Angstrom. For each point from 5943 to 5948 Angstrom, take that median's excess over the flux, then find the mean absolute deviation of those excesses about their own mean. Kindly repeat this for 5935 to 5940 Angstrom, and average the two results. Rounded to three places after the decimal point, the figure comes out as 0.124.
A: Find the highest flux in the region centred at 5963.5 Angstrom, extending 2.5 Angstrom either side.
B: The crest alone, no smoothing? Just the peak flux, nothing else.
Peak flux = 3.42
